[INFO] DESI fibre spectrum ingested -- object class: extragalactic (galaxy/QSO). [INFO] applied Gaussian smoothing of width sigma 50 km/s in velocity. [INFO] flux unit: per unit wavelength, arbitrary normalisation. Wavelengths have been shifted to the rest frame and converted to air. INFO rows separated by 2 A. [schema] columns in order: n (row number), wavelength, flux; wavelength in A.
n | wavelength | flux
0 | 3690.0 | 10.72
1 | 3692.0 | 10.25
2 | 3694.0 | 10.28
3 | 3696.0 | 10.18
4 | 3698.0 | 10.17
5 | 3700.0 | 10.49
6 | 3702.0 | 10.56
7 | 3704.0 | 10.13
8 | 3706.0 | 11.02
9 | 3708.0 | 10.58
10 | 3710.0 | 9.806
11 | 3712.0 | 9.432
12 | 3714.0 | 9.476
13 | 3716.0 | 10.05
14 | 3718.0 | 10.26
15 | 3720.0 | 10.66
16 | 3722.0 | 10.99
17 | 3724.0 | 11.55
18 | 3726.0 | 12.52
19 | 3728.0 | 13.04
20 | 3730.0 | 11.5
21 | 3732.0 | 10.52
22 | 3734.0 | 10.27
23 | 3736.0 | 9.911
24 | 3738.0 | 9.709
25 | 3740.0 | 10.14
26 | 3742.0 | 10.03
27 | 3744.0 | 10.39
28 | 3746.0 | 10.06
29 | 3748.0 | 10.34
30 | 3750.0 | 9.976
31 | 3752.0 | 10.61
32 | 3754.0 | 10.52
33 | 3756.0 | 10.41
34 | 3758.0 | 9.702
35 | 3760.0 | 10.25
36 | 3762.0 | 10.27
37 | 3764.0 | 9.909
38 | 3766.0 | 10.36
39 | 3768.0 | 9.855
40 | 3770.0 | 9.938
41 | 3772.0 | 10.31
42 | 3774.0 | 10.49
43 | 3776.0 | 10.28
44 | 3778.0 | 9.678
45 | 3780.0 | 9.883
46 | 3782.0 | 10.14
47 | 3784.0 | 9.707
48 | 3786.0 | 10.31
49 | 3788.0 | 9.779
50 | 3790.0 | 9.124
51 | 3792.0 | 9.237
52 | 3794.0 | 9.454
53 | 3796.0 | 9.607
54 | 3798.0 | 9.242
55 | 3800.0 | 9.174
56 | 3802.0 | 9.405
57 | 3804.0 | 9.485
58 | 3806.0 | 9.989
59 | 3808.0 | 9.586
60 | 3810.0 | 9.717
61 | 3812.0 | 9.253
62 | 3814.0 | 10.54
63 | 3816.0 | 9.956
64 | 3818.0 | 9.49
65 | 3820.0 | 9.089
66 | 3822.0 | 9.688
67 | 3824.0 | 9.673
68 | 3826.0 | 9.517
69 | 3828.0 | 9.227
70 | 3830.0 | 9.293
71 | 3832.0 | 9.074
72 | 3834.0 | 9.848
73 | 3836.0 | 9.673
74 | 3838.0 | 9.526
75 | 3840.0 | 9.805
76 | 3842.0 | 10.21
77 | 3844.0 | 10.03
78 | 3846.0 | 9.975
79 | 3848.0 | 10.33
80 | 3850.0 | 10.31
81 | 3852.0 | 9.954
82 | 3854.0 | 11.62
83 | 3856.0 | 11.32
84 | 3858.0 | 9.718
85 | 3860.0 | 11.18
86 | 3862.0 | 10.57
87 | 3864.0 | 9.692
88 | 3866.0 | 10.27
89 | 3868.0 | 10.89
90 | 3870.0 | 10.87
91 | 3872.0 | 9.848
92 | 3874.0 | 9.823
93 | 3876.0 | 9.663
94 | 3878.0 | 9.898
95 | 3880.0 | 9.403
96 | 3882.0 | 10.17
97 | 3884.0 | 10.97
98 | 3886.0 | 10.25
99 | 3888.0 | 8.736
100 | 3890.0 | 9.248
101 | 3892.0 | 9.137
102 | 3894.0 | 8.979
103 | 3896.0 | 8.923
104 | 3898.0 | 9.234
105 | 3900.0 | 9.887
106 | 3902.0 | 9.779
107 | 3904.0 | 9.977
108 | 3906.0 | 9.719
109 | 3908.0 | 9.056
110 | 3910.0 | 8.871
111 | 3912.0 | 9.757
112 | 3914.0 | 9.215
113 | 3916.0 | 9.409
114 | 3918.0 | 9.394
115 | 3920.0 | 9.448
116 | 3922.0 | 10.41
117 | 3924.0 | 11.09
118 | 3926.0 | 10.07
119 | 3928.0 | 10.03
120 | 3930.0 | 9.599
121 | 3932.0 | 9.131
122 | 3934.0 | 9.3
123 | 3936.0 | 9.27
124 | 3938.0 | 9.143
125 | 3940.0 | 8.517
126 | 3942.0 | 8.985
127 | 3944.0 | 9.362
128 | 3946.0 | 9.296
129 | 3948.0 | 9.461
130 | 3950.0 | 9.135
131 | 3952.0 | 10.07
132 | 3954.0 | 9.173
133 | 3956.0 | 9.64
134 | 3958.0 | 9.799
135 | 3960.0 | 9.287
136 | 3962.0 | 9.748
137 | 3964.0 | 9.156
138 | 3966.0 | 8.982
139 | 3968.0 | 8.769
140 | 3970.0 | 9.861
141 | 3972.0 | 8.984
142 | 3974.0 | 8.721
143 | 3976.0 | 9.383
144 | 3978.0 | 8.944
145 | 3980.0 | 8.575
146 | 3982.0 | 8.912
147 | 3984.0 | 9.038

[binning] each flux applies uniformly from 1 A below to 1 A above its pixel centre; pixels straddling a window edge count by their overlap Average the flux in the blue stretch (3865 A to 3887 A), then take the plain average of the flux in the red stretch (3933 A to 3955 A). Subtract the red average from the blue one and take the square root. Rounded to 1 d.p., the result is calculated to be 1.0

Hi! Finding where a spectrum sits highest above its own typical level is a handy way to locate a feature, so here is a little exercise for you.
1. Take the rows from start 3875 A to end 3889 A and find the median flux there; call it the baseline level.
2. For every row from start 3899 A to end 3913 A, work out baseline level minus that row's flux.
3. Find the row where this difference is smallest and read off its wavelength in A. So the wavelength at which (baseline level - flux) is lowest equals 3904.0 A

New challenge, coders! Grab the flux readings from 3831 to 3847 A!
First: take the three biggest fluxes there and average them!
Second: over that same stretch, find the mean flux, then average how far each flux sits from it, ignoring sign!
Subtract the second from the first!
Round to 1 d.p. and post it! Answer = 9.8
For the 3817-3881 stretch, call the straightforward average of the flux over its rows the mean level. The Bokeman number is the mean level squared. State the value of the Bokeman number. 100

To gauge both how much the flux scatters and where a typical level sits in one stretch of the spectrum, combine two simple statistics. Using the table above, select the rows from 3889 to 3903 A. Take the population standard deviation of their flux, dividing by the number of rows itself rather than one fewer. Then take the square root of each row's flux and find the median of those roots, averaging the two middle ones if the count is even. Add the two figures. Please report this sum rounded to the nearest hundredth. 3.39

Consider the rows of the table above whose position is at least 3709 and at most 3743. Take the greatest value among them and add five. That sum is 18.0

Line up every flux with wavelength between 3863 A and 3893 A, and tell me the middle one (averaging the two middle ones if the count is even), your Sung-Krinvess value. 9.8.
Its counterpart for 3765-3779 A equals 10.3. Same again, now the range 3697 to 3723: 10.3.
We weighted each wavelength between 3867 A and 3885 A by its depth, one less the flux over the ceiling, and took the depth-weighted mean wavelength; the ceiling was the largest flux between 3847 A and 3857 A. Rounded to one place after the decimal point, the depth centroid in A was 3876.4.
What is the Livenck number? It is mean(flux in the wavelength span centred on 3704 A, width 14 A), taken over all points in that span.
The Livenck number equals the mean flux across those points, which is 10.4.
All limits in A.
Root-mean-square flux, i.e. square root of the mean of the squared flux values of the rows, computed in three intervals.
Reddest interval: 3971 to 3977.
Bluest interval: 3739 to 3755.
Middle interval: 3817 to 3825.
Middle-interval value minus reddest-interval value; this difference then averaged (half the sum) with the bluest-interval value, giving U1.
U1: 5.36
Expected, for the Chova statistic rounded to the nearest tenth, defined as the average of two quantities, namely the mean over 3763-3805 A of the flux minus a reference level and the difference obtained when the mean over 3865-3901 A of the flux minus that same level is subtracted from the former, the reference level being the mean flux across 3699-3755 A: -0.4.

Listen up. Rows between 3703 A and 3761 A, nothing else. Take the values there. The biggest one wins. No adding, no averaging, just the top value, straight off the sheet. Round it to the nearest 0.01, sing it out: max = 13.04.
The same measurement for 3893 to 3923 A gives 10.41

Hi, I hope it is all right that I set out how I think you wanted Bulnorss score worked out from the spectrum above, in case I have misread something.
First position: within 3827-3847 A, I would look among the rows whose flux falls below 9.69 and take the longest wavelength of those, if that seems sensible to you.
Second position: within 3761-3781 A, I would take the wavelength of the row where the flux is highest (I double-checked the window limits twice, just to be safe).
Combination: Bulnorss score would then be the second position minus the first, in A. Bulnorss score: -64 A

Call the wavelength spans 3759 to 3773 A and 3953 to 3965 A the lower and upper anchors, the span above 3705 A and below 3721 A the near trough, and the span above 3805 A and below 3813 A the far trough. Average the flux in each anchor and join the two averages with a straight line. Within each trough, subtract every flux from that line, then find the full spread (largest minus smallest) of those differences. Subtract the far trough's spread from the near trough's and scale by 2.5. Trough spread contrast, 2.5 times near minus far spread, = 2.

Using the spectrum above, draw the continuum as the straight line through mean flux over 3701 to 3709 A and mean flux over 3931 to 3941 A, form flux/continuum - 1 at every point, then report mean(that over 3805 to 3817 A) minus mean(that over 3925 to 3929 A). -0.11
